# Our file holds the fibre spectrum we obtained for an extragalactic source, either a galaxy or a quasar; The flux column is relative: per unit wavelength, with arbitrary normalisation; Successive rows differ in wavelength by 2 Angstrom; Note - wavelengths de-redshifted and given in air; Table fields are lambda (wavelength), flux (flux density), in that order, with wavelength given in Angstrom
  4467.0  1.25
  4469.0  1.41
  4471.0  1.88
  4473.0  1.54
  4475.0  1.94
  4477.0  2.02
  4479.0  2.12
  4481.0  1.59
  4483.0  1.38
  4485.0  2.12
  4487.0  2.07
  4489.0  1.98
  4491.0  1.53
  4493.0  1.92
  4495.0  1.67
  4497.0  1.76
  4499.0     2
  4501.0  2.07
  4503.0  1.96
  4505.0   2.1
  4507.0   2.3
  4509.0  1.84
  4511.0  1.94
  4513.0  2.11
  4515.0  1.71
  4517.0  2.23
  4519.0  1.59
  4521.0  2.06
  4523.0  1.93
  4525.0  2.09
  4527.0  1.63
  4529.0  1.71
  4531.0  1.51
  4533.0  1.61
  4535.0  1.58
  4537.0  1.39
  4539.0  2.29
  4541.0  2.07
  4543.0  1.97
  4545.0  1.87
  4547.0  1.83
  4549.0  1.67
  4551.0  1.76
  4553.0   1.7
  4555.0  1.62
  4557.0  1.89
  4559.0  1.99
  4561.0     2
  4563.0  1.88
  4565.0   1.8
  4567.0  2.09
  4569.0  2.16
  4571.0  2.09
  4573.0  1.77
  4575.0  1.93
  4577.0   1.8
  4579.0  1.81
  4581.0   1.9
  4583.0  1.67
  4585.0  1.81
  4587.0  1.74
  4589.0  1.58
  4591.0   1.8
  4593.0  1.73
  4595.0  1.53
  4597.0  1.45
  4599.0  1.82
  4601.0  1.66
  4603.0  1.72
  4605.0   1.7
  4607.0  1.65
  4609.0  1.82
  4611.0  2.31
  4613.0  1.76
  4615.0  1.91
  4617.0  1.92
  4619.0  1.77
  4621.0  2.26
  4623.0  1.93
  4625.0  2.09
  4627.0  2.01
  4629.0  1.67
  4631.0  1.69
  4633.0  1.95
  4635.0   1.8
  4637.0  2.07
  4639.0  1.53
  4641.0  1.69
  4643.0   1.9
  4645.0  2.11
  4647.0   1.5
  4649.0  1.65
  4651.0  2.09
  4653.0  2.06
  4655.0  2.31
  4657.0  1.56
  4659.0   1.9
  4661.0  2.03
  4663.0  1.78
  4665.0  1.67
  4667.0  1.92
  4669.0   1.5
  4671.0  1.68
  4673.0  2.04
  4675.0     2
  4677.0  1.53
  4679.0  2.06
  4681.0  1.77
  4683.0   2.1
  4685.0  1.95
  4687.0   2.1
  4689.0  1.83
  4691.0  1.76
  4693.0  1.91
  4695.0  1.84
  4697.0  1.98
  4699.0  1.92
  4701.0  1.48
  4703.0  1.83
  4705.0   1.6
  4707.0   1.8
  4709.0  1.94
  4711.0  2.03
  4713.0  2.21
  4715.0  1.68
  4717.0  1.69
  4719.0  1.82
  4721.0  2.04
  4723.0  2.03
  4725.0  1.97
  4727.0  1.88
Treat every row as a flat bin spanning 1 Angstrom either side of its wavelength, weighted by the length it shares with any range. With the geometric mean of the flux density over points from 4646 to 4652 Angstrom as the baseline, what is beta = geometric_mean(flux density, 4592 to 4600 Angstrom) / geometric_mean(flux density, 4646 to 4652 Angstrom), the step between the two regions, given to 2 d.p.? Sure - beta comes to 0.94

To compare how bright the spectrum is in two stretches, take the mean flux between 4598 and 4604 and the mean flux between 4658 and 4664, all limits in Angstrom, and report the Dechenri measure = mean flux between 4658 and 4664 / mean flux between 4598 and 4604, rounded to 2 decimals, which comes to 1.10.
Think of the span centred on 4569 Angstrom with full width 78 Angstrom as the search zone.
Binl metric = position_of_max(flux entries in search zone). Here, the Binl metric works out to 4539.0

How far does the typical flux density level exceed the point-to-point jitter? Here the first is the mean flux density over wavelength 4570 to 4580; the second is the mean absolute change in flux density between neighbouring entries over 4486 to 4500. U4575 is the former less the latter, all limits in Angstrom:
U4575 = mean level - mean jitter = 1.63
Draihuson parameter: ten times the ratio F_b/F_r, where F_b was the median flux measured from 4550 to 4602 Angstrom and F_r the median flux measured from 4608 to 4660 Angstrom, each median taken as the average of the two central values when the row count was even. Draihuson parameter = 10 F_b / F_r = 9.4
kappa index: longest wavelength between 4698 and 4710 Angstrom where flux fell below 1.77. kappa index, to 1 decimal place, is 4705.0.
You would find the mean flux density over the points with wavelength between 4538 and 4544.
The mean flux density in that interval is 2.11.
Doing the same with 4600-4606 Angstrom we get 1.69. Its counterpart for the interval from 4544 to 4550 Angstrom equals 1.79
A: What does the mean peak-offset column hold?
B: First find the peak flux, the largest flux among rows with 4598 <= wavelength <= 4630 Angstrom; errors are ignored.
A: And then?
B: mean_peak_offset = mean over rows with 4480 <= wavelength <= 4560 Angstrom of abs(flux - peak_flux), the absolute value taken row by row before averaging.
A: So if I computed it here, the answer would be 0.46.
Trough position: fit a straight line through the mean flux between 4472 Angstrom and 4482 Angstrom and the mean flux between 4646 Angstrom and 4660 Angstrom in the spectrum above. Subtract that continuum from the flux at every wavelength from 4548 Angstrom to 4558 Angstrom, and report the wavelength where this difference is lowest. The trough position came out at 4555.0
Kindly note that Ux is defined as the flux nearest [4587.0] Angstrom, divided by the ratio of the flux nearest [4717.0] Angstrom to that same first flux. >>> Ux 1.79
